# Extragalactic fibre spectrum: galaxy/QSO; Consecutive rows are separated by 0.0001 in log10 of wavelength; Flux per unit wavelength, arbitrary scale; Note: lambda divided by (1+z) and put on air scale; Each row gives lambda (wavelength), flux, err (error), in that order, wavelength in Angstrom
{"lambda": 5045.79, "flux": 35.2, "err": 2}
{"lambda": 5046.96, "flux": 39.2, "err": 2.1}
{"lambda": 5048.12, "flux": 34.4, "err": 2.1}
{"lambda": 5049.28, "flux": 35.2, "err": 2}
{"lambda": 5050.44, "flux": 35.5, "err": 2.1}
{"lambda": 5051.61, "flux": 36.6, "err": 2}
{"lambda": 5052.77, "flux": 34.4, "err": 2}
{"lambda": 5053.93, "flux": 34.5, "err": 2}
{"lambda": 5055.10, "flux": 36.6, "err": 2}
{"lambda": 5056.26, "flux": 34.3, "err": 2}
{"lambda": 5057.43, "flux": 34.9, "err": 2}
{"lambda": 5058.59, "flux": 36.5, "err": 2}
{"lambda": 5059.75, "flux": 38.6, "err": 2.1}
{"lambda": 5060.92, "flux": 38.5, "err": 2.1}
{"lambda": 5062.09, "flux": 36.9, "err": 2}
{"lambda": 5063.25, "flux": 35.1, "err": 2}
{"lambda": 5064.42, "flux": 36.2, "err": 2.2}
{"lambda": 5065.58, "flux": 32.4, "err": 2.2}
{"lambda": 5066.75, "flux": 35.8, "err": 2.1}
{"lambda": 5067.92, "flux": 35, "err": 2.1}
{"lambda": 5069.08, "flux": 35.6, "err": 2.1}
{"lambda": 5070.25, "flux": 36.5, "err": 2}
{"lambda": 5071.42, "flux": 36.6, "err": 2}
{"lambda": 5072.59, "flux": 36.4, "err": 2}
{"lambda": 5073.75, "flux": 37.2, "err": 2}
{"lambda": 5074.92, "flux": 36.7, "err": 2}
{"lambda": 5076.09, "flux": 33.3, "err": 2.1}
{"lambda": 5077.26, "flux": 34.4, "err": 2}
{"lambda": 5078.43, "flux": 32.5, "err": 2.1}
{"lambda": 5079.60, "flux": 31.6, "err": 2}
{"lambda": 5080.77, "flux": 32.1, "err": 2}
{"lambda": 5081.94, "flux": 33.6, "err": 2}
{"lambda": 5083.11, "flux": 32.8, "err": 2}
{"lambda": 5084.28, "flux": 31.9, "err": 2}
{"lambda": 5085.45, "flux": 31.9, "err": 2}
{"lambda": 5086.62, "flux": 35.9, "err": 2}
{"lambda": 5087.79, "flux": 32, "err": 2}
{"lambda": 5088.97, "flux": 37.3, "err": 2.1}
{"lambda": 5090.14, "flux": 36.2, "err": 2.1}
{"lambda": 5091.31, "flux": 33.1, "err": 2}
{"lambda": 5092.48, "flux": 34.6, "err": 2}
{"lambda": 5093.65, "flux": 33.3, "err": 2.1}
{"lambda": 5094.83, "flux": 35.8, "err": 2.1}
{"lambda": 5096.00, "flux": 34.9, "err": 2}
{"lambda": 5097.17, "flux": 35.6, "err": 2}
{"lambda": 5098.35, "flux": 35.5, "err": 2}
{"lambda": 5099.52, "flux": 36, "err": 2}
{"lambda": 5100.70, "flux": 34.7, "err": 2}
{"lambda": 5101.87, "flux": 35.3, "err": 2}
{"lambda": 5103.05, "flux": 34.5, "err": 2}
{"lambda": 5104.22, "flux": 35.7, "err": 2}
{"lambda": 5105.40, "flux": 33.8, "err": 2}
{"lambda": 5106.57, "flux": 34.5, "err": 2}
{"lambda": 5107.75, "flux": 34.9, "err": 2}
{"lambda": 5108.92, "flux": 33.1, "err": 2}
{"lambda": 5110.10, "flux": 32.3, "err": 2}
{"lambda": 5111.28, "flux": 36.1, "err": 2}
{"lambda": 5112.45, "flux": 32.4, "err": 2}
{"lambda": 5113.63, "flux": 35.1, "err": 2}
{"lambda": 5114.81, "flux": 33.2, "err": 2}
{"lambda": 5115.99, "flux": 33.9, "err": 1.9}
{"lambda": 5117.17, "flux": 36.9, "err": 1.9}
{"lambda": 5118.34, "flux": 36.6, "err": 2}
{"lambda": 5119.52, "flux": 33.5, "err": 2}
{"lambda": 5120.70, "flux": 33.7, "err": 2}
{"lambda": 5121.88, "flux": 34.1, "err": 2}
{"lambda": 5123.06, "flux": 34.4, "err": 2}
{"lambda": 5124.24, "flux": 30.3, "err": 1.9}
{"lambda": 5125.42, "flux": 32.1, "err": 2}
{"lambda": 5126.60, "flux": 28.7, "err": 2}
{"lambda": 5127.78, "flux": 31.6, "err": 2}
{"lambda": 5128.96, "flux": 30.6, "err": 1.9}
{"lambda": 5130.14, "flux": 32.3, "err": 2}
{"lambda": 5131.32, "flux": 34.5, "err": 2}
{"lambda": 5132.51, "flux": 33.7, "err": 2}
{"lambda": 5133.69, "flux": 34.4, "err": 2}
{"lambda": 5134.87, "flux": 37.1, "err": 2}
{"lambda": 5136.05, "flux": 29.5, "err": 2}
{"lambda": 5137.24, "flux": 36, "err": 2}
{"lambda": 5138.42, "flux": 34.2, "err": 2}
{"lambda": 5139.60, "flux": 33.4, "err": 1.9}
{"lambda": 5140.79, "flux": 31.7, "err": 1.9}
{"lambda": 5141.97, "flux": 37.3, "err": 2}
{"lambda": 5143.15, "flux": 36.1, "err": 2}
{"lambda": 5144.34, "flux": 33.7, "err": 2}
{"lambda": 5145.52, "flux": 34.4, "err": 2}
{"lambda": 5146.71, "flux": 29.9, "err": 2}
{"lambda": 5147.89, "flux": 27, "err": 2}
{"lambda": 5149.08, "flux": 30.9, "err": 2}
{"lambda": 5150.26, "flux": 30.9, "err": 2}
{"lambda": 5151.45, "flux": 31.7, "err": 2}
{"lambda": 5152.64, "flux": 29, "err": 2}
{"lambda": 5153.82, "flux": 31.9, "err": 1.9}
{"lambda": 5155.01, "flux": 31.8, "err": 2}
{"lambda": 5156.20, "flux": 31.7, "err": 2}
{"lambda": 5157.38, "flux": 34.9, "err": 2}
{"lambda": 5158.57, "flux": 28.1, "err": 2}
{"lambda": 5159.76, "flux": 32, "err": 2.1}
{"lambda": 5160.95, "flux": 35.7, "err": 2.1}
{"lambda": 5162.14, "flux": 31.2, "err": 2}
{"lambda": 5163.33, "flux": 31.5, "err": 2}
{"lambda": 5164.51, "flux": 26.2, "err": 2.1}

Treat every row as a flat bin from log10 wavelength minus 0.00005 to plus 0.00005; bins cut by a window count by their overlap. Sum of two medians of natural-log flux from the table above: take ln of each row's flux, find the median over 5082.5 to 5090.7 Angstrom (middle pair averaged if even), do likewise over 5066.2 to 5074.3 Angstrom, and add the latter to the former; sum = 7.08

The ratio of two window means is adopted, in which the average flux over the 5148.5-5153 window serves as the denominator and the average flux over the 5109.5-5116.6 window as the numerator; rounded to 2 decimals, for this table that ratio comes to 1.10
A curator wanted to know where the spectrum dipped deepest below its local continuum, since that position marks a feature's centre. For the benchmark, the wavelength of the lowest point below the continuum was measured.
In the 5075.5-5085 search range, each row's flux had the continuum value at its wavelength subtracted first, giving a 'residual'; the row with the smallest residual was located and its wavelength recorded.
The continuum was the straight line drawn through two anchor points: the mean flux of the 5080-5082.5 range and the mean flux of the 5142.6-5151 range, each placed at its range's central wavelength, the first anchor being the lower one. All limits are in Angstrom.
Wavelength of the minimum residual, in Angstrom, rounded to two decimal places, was 5079.60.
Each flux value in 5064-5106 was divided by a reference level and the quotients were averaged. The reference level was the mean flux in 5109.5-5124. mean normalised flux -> 1.01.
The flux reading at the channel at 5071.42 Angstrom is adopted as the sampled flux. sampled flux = 36.6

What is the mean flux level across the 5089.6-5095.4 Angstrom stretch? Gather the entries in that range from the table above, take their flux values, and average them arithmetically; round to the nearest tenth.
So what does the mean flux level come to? 34.6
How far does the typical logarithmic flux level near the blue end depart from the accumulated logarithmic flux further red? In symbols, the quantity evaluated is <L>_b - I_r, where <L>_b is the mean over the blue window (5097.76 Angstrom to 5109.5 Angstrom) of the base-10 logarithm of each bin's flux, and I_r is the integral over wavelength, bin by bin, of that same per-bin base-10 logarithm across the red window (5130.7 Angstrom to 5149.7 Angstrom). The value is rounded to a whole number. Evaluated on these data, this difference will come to -27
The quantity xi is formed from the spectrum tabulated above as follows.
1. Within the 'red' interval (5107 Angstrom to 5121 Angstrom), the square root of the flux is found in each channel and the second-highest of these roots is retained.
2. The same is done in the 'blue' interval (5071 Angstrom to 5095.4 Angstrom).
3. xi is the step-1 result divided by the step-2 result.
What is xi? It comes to 0.99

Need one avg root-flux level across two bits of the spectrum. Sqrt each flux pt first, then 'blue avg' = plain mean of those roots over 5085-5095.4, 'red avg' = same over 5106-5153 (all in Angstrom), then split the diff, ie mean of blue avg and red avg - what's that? 5.81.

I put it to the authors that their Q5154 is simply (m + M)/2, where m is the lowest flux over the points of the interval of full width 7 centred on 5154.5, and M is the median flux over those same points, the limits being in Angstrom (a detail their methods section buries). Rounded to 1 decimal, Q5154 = 30.4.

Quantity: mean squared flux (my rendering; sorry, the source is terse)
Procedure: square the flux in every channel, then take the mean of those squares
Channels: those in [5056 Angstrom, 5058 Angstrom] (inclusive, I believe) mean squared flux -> 1197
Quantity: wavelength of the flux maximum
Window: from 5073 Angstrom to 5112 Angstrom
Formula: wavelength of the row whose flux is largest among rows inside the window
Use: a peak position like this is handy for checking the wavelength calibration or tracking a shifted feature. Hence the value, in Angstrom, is 5088.97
